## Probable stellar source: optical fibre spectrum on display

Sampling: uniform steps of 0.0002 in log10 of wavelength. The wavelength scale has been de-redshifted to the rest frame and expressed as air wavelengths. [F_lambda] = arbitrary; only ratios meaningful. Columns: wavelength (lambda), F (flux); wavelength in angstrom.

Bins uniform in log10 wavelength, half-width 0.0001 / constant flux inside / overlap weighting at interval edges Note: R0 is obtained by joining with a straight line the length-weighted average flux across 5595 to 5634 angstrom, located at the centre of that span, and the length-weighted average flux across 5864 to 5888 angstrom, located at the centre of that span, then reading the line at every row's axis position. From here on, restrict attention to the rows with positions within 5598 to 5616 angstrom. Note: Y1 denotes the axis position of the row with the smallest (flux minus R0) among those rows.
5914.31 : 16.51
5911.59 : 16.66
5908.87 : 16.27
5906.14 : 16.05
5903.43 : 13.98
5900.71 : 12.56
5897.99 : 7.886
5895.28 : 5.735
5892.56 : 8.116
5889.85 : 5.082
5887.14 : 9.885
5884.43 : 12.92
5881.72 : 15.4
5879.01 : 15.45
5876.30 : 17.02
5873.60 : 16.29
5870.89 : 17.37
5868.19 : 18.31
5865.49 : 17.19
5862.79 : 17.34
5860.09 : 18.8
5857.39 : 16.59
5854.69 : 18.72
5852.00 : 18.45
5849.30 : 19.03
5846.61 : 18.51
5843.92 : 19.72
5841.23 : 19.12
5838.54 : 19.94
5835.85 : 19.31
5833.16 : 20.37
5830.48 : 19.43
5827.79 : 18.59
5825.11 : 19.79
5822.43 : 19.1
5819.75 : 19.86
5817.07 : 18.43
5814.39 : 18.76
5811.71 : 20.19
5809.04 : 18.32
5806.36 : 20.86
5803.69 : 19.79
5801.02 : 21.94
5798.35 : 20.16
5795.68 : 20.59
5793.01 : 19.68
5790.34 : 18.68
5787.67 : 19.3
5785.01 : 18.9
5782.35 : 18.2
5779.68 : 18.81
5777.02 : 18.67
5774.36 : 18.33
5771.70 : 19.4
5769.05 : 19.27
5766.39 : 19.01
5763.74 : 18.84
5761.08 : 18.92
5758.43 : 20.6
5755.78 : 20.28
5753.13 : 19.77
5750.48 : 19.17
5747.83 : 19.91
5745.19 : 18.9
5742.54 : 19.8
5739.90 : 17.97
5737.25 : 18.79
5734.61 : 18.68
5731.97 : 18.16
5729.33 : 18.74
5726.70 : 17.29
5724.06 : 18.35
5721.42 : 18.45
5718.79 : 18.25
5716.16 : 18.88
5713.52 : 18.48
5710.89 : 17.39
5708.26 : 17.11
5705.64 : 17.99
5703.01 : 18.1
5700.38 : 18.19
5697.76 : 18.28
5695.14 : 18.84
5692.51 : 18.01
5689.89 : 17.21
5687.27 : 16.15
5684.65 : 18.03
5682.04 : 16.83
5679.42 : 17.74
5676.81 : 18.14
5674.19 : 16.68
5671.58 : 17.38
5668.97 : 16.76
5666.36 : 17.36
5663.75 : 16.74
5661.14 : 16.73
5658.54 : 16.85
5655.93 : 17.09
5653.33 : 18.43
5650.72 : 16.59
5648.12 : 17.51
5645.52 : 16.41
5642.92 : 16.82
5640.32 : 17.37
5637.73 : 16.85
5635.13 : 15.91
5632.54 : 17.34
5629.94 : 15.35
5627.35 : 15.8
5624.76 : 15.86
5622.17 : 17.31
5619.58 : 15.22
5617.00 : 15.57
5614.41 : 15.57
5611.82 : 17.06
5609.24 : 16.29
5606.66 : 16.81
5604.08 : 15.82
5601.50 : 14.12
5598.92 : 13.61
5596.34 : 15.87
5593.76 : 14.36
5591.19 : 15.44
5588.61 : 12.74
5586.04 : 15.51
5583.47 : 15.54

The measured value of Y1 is 5598.92 angstrom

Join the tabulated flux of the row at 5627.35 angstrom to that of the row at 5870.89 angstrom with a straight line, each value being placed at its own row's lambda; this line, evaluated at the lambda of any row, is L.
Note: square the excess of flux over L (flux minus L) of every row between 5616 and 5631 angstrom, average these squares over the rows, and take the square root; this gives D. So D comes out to 0.7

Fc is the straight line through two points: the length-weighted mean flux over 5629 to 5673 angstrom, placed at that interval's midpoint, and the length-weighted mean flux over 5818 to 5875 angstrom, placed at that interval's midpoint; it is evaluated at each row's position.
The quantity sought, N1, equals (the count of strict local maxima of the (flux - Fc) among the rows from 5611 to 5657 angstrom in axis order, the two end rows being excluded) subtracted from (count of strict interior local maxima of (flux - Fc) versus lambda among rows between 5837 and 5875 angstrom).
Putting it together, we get 0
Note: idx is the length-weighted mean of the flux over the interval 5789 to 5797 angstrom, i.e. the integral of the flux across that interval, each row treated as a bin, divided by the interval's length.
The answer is 19.6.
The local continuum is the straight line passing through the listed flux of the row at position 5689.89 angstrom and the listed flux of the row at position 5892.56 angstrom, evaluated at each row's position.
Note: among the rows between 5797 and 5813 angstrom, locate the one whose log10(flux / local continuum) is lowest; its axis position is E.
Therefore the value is 5809.04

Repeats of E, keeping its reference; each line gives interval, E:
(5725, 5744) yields 5726.70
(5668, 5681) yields 5668.97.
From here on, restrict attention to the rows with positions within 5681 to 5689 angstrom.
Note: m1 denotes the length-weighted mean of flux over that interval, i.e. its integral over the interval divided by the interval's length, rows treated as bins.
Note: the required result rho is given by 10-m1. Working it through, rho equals -7.0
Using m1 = 17.0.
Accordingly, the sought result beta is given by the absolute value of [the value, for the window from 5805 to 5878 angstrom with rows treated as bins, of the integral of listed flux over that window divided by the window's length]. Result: 18.7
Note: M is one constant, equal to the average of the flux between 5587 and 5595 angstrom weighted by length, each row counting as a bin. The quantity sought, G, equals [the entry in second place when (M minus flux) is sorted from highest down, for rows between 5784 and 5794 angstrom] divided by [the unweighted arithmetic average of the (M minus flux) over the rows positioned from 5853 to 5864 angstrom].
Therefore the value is 1.3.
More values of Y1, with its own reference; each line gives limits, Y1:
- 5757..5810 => 5782.35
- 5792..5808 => 5793.01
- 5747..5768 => 5763.74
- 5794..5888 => 5887.14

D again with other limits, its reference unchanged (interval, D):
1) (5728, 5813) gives 2.7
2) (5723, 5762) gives 2.6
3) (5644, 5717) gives 1.5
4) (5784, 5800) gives 2.8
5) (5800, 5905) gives 4.4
